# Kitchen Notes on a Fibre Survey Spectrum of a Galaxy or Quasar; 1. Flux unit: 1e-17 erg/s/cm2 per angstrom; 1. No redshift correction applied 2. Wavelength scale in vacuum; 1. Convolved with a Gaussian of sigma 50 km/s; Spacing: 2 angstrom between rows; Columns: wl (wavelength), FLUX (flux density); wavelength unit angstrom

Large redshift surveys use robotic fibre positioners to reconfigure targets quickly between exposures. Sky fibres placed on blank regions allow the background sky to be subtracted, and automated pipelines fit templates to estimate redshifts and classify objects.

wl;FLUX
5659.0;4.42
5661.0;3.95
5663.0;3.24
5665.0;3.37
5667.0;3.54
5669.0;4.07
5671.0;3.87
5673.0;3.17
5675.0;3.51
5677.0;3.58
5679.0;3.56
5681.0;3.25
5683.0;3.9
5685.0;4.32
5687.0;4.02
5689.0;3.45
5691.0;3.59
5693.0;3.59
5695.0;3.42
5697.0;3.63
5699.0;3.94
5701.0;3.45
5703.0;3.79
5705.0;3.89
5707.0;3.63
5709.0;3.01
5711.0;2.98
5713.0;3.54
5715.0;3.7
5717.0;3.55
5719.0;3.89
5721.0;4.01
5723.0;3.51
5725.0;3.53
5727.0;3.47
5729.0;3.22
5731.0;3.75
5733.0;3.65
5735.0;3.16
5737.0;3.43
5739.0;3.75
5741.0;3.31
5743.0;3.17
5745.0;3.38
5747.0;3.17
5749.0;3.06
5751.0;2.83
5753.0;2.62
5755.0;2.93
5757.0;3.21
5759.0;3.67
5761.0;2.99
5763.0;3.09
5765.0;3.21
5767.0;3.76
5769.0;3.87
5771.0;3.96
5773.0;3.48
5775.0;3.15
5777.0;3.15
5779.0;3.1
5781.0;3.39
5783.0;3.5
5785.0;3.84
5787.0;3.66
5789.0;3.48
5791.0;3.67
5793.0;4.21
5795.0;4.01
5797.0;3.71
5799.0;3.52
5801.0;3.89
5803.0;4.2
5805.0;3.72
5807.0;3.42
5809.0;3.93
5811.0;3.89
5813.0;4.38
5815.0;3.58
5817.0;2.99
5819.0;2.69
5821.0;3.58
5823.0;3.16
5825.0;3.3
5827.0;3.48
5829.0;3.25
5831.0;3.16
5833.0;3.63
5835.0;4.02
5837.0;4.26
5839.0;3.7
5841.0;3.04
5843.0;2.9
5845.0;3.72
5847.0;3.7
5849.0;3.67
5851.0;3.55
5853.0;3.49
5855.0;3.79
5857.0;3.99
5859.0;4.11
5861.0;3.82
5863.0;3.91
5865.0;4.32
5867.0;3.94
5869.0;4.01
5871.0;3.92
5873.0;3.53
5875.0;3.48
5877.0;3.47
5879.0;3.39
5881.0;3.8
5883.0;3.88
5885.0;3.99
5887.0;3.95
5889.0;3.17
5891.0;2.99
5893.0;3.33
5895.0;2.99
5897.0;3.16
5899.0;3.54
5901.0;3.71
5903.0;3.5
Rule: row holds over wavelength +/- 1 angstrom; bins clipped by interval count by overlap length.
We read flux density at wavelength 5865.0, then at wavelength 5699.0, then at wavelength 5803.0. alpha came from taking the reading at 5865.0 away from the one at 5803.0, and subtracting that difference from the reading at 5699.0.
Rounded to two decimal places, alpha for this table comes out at 4.06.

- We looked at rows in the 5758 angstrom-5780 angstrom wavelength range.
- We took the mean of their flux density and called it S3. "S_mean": 3.40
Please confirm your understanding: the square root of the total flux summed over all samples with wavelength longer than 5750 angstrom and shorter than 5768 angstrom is 5.3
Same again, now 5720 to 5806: 12.2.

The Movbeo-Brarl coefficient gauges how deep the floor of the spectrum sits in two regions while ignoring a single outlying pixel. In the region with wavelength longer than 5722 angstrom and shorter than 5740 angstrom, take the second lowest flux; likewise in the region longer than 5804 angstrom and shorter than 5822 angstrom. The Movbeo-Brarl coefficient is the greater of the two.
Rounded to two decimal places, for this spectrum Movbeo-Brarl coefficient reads 3.22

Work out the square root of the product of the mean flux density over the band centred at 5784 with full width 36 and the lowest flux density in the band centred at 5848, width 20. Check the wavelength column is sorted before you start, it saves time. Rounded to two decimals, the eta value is 3.24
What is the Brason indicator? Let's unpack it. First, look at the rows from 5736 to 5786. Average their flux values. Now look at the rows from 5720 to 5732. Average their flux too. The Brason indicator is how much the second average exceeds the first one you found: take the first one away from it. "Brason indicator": 0.3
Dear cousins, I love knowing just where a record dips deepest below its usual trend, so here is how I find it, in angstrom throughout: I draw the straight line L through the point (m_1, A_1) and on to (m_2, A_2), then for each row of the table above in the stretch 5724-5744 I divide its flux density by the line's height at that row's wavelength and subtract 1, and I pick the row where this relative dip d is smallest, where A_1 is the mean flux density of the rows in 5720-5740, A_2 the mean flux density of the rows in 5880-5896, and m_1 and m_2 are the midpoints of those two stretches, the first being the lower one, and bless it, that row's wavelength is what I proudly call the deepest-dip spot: 5735.0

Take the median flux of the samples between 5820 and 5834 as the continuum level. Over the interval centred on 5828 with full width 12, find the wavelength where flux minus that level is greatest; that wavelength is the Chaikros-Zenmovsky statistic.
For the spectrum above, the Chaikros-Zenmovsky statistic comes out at 5833.0 angstrom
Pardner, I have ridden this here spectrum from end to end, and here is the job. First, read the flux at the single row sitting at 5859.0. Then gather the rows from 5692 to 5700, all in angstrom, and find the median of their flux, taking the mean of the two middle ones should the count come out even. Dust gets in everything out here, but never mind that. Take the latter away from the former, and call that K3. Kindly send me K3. 0.50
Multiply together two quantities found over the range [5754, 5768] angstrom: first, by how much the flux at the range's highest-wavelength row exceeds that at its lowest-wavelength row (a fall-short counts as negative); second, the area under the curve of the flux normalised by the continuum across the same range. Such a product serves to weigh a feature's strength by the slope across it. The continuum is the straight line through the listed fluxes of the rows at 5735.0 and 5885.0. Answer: 11.5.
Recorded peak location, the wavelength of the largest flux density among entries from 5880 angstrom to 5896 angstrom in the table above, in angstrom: 5885.0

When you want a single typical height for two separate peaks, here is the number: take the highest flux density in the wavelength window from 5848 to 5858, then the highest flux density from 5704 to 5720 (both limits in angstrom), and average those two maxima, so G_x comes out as 3.94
